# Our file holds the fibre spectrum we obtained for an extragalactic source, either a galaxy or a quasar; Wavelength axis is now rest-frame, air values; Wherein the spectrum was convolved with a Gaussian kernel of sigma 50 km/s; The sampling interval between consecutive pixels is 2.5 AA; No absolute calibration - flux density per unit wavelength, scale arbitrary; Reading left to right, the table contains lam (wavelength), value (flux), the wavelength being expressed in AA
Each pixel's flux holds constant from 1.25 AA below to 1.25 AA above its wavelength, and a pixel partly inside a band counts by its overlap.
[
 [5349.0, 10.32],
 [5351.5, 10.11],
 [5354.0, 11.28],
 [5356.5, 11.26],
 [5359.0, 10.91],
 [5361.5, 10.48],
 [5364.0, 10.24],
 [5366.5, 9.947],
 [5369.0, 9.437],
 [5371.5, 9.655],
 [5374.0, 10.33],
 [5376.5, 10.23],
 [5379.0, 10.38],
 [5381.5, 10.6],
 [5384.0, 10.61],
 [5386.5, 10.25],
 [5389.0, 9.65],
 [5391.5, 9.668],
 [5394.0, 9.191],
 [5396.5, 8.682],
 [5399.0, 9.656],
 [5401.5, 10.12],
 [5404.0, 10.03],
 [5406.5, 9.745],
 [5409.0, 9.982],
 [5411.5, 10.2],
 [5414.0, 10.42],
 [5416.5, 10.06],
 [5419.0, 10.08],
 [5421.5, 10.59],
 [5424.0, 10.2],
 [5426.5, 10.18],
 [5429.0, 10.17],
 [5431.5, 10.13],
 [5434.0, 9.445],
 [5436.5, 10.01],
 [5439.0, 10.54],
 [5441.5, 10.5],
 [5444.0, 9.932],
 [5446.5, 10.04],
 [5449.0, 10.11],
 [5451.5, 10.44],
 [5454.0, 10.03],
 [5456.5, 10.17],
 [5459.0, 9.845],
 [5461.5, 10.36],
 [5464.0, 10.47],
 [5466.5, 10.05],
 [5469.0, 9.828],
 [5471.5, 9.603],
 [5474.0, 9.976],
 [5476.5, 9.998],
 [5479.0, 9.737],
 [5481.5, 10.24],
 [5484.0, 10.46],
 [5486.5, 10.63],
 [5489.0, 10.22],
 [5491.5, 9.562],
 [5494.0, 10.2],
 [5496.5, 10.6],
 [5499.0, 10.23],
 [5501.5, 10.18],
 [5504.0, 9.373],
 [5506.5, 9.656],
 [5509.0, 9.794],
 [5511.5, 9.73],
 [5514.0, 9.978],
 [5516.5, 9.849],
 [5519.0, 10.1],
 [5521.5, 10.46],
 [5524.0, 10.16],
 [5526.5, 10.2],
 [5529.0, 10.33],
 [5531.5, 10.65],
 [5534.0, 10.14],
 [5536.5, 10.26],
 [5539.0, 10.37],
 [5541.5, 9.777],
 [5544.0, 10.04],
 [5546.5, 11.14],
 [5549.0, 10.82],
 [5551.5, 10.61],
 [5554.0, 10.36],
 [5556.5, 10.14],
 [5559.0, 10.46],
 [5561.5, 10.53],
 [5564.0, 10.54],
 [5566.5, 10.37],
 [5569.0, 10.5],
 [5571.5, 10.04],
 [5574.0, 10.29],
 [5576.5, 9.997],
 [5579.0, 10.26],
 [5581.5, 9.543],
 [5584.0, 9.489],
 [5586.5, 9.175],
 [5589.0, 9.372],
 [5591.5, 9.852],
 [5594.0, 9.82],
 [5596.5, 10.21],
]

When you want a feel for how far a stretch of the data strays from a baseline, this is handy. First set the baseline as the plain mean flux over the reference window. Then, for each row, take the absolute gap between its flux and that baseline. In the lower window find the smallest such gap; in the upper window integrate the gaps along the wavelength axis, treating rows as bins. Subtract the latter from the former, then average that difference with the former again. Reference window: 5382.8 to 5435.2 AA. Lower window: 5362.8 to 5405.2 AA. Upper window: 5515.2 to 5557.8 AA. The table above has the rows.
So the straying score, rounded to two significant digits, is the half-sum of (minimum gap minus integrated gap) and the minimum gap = -8.4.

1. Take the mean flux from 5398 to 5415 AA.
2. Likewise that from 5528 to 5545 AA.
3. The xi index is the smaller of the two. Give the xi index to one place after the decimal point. 10.0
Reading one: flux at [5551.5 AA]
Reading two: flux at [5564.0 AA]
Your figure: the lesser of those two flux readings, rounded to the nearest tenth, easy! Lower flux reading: 10.5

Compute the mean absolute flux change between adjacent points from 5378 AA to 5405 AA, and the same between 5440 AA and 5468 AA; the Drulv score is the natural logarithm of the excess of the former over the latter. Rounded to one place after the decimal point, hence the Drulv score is -2.6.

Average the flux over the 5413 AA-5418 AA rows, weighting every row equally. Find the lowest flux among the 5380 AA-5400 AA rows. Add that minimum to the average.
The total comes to 18.9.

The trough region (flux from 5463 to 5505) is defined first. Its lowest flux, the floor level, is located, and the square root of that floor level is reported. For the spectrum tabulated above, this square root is 3.06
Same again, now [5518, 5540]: 3.18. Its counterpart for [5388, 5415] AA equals 2.95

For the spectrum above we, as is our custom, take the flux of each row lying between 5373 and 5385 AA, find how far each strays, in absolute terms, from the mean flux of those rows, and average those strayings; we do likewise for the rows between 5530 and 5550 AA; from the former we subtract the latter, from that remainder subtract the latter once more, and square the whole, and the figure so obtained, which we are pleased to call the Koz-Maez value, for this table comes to 0.32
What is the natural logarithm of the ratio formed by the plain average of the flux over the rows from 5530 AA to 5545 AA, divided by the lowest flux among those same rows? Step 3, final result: 0.043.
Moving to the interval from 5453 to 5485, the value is 0.046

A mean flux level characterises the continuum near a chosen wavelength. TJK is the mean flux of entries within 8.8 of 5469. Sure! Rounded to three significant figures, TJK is 10.0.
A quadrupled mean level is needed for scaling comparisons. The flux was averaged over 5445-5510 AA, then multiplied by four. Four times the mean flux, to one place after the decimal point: 40.3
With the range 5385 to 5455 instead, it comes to 40.0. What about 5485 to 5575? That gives 40.9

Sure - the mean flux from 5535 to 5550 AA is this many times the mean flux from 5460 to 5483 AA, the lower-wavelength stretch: 1.04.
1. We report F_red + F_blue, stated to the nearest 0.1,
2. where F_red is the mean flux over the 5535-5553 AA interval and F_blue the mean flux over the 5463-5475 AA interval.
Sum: 20.4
